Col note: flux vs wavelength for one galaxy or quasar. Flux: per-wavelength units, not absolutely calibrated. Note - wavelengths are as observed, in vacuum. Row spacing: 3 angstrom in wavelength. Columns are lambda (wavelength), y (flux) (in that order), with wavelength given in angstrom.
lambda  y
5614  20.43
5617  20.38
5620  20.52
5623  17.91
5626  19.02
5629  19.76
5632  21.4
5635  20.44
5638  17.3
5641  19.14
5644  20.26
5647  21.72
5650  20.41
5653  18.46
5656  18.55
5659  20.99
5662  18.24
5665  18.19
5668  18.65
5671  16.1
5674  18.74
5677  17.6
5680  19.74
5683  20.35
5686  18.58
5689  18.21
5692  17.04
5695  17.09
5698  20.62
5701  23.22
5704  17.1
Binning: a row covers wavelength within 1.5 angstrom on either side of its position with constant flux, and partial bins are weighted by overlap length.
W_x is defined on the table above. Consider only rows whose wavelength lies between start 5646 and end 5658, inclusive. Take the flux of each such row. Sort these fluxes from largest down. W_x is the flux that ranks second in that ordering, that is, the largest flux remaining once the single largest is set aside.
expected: 20.41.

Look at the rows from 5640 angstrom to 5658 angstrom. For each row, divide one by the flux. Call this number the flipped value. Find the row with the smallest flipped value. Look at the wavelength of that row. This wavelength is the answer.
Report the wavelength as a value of 5647 angstrom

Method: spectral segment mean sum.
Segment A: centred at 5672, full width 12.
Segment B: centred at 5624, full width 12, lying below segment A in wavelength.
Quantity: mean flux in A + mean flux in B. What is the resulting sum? 37.1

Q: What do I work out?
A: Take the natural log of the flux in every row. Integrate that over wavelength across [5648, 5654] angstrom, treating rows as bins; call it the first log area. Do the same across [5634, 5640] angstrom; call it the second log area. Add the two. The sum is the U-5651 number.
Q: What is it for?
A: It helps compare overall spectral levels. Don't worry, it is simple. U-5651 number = 35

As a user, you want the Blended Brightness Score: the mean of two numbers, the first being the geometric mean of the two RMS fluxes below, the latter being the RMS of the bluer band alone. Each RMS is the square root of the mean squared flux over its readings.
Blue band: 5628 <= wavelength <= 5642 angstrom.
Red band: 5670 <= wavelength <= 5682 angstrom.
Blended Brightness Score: 19.3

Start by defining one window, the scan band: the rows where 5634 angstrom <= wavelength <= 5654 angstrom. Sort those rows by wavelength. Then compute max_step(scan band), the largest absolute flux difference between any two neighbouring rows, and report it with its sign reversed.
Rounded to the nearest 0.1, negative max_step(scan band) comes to -3.1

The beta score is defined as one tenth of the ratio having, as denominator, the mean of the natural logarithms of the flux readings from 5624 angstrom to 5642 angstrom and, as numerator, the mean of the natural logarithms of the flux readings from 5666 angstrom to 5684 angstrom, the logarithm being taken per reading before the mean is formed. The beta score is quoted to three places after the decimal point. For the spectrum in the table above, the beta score 0.098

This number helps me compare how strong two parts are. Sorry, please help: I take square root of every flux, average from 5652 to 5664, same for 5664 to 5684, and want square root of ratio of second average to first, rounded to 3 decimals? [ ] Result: 0.992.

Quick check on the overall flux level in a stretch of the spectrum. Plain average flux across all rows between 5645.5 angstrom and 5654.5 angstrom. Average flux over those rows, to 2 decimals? 20.20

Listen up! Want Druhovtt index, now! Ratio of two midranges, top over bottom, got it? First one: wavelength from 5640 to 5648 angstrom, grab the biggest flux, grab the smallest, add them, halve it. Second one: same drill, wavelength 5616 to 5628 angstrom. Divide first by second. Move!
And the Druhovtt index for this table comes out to 1.063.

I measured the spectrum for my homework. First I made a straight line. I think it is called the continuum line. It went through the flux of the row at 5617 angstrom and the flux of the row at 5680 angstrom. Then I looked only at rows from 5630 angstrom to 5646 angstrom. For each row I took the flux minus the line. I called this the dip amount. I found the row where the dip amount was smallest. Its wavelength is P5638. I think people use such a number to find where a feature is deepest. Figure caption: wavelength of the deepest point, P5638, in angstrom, 5638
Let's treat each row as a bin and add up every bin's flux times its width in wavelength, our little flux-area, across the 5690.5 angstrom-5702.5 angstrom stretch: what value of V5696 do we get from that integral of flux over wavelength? 234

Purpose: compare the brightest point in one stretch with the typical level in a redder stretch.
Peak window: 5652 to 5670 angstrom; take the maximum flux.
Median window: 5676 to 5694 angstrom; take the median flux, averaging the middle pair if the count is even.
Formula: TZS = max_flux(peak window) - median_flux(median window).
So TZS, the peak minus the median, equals 2.6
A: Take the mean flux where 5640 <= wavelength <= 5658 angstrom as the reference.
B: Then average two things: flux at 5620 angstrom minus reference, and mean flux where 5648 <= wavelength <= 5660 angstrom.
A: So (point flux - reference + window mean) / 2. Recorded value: 10.2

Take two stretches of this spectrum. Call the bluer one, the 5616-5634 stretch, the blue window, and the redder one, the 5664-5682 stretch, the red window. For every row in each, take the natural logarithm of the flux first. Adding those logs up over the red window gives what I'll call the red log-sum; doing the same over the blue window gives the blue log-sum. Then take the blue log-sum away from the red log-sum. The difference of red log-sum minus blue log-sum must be -0.53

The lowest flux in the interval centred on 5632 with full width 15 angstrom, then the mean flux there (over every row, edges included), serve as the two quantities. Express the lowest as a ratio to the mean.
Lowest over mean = 0.883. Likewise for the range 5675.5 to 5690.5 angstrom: 0.931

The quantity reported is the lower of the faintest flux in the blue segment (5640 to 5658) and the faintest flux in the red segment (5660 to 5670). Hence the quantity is 18.2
